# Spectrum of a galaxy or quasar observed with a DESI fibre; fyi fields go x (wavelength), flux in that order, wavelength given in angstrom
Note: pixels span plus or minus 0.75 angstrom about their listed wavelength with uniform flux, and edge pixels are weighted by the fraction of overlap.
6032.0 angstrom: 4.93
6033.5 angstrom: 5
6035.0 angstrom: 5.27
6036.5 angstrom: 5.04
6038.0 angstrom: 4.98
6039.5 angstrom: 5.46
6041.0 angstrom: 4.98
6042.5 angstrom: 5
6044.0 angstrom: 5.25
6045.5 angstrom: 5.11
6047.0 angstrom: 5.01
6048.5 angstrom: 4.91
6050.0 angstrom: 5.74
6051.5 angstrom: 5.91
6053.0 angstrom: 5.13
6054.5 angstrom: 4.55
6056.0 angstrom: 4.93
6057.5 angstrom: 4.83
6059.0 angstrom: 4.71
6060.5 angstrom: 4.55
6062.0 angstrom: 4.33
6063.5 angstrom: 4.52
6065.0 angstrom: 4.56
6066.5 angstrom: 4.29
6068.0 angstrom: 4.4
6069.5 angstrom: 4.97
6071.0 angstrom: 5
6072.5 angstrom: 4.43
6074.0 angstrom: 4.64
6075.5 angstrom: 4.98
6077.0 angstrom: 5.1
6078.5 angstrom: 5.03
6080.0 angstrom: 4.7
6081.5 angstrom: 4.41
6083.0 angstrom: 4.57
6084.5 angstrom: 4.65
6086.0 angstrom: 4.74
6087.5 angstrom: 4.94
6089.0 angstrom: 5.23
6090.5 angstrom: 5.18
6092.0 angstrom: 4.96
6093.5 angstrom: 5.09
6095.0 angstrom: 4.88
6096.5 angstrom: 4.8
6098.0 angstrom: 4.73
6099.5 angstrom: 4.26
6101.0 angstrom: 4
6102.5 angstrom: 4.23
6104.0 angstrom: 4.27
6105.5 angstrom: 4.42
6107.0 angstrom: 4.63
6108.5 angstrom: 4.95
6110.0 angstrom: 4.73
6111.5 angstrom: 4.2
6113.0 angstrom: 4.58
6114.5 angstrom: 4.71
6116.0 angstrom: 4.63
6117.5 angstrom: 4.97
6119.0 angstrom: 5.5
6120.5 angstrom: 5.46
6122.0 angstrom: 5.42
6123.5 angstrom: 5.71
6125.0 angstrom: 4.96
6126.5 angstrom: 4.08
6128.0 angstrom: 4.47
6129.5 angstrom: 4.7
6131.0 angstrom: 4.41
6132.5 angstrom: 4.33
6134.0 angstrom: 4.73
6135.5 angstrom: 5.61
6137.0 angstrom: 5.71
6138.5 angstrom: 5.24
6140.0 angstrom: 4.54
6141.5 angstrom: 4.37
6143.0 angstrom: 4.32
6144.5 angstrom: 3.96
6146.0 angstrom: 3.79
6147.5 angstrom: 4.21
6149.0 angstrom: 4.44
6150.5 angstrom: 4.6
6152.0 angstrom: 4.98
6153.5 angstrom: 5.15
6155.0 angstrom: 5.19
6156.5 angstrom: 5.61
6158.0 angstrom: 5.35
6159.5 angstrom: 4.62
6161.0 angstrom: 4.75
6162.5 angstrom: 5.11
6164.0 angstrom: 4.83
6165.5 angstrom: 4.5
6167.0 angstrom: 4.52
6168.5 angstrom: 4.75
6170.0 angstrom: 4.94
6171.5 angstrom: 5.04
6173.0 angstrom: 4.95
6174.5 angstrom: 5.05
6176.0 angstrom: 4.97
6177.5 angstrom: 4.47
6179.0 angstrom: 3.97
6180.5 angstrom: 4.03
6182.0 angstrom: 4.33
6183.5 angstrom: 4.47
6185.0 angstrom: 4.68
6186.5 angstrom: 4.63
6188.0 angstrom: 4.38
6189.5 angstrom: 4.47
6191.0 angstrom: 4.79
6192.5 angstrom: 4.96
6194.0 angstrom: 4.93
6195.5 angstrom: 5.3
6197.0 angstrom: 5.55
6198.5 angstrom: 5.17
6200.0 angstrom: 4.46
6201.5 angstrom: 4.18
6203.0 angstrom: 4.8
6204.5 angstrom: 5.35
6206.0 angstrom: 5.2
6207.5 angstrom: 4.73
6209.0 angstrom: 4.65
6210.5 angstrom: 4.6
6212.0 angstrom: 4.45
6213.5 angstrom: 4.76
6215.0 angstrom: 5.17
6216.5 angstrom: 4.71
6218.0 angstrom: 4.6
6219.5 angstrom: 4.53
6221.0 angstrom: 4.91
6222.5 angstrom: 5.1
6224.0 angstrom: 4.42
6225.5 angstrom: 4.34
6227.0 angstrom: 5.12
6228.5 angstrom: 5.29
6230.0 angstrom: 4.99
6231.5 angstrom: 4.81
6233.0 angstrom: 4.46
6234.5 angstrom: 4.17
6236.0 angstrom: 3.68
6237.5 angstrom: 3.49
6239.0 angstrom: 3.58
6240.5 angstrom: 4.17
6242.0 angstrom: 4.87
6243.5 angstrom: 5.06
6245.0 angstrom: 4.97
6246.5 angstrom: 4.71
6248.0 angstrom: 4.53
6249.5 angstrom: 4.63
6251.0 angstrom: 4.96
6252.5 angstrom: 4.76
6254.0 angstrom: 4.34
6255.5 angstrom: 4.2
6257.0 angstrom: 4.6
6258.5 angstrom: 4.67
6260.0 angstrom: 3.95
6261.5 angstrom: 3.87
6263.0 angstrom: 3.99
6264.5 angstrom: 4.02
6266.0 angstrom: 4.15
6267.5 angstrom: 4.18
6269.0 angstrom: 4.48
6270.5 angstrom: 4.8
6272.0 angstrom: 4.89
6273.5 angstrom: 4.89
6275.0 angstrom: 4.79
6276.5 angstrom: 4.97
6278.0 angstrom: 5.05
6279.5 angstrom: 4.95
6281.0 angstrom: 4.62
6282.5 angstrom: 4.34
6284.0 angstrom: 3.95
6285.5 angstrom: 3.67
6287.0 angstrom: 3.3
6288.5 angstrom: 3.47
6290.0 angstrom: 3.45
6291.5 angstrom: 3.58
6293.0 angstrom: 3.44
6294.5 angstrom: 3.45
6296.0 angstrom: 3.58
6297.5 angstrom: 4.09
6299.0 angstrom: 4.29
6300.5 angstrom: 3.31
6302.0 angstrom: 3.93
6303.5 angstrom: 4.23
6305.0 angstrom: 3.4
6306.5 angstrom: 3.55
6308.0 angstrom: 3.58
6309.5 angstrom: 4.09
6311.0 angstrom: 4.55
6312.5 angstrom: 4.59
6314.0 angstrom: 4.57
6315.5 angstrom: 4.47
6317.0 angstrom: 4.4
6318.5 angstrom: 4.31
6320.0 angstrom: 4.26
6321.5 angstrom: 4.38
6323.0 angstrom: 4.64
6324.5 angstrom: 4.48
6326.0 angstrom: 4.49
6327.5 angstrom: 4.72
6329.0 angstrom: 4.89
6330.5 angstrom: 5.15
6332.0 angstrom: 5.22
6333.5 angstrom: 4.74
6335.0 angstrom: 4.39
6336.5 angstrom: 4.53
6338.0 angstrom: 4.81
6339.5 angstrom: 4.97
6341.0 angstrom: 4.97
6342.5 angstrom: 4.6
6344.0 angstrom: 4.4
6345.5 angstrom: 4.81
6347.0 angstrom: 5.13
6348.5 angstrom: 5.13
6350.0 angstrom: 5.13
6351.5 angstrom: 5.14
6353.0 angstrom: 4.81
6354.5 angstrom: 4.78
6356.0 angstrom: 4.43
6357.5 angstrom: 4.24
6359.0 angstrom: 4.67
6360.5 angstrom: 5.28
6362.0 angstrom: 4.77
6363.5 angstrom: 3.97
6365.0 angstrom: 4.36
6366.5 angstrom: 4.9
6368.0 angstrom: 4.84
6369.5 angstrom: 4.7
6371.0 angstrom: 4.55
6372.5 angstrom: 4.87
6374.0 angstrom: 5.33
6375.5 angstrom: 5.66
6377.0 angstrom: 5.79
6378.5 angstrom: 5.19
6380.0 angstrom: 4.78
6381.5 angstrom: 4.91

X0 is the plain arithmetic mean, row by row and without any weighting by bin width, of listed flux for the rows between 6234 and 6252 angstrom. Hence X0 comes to 4.4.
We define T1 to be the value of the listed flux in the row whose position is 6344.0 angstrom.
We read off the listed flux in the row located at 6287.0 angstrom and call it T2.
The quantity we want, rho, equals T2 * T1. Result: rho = 14.5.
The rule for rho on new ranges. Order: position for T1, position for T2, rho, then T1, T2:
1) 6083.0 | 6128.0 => 20.4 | 4.57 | 4.47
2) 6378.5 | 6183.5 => 23.2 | 5.19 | 4.47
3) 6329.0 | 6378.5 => 25.4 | 4.89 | 5.19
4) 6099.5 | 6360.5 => 22.5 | 4.26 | 5.28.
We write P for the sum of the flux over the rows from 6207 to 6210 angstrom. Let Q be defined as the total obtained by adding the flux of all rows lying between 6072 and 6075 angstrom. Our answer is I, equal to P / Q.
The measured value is 1.03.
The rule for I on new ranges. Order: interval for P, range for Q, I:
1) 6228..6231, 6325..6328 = 1.12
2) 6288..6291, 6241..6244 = 0.70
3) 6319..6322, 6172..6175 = 0.86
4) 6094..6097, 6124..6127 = 1.07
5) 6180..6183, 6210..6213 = 0.92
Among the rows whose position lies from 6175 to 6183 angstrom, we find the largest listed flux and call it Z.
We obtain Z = 4.97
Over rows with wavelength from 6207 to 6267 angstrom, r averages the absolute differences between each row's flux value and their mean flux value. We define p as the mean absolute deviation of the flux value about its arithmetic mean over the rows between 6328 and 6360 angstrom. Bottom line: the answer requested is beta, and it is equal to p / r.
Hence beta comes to 0.7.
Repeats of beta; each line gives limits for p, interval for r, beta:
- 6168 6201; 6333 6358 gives 1.3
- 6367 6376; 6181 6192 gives 2.4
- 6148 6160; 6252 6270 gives 1.3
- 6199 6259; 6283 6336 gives 0.7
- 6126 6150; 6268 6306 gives 0.7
